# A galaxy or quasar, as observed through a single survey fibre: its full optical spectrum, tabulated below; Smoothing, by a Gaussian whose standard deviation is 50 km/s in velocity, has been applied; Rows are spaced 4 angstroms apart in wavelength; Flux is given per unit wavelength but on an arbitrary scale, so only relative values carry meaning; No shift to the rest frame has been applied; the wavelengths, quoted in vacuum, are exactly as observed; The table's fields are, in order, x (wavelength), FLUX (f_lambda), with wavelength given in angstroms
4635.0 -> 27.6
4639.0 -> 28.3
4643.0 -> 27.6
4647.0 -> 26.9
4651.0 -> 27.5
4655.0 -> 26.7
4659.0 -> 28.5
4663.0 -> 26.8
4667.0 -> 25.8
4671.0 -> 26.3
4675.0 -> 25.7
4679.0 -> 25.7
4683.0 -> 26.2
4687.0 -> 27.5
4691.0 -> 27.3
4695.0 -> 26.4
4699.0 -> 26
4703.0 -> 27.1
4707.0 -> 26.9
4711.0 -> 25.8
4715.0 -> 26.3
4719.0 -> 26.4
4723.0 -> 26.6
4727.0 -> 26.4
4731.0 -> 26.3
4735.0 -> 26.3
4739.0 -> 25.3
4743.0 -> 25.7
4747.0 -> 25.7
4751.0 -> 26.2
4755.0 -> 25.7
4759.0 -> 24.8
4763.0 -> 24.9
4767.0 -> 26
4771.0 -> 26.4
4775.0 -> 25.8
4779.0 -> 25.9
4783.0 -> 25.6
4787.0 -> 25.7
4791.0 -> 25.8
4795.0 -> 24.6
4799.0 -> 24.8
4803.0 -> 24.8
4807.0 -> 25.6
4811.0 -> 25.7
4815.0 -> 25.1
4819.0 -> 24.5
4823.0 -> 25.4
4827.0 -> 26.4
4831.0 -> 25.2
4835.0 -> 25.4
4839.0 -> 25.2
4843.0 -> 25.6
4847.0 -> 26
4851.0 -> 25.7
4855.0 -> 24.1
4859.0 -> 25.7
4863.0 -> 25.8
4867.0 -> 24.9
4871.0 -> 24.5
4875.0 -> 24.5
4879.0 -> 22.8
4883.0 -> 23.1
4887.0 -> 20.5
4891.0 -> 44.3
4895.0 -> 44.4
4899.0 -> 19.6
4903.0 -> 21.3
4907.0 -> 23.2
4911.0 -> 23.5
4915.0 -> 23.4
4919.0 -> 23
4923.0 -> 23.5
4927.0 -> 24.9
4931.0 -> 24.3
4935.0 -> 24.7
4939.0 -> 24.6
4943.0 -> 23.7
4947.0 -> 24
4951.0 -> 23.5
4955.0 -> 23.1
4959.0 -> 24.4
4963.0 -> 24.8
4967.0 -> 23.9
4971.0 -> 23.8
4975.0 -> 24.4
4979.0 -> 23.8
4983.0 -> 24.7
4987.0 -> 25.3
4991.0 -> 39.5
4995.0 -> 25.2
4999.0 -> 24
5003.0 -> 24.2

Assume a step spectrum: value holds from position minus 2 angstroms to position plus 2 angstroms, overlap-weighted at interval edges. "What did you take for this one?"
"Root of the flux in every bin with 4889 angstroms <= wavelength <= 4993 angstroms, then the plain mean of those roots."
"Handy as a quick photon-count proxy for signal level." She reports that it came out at 5.06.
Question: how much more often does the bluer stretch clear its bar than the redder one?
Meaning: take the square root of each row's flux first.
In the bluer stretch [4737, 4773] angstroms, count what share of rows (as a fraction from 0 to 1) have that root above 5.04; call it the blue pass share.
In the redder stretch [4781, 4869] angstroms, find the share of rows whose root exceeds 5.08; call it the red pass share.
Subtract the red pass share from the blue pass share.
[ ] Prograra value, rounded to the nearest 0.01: 0.58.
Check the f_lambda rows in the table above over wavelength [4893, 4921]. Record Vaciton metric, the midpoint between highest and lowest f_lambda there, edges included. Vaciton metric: 32.0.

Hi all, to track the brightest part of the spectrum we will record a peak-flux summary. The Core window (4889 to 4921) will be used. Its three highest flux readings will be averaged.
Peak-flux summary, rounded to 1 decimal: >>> 37.4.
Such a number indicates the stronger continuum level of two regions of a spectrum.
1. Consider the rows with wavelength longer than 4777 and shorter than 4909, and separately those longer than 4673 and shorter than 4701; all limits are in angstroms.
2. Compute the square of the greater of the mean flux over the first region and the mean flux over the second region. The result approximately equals 697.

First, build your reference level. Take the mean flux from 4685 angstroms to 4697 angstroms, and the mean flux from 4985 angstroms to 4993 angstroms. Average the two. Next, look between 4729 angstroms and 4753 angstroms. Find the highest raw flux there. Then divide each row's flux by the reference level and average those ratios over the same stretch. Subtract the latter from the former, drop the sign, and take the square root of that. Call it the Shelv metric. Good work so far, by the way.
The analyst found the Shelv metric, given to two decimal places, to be 5.04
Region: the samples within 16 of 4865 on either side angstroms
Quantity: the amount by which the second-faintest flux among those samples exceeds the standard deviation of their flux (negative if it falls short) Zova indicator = 23.1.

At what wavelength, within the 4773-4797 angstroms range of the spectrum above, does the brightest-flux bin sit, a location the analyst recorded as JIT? 4779.0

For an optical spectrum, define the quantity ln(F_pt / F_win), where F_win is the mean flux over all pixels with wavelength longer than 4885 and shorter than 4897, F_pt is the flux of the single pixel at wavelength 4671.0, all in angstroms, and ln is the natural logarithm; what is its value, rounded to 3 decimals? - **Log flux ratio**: -0.325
